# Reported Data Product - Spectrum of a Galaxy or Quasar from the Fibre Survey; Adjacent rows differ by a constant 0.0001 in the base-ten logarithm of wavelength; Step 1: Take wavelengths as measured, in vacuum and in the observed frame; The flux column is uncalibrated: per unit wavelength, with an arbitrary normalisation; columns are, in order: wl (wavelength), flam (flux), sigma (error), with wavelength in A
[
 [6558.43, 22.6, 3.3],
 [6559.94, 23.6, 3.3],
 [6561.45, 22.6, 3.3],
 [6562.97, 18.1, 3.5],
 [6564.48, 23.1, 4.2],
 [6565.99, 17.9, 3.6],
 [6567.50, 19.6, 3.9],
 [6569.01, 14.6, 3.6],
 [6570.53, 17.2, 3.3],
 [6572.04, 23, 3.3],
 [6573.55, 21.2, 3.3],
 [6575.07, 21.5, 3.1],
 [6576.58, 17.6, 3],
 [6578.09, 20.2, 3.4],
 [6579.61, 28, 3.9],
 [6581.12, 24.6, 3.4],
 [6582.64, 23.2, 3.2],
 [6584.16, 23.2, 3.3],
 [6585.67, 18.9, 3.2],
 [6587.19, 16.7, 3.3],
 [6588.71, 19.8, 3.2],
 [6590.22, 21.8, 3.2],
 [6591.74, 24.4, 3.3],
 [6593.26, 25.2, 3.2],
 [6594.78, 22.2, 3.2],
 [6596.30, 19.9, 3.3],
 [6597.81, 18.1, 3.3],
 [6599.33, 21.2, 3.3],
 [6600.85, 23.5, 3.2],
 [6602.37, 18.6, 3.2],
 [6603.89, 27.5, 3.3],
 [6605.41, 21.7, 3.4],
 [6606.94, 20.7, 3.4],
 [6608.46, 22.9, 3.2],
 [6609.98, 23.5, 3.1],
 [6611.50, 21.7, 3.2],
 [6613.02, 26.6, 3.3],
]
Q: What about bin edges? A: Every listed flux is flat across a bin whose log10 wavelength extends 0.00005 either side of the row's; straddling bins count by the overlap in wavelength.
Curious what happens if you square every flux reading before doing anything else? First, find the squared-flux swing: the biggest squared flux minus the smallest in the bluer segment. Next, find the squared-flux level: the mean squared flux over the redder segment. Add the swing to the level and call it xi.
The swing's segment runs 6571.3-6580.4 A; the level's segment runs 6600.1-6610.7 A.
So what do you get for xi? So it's 993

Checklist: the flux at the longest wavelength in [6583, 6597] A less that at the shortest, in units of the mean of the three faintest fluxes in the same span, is -0.2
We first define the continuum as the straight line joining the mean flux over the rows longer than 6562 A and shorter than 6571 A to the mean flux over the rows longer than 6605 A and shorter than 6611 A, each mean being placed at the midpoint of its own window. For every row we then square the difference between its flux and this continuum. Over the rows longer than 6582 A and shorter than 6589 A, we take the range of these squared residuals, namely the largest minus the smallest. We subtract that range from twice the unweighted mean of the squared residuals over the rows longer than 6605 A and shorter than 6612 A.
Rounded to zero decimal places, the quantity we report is -11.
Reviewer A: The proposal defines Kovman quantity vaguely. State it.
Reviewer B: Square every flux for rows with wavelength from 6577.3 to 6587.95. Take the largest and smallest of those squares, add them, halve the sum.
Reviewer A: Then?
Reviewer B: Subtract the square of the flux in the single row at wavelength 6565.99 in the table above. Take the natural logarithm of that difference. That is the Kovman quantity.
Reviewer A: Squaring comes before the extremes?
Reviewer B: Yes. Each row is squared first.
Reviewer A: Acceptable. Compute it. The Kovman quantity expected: 5.35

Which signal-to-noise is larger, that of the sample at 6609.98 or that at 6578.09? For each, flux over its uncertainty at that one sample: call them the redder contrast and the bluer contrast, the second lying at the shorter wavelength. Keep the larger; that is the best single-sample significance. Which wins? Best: 7.58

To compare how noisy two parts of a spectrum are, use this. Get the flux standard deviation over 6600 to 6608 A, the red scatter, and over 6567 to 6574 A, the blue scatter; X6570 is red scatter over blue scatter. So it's 1.01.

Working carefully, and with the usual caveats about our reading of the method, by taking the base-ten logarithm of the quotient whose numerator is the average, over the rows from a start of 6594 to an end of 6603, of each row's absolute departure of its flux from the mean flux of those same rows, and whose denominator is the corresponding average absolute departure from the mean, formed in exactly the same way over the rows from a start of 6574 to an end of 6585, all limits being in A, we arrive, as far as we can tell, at -0.15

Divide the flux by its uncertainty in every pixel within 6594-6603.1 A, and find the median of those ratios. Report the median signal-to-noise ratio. 6.23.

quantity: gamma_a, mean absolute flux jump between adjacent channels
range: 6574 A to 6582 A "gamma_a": 4.4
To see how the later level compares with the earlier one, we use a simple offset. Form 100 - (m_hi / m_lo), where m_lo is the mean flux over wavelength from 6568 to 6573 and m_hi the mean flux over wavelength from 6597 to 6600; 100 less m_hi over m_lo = 98.9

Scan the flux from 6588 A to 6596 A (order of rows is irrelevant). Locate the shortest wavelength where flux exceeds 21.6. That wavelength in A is 6590.22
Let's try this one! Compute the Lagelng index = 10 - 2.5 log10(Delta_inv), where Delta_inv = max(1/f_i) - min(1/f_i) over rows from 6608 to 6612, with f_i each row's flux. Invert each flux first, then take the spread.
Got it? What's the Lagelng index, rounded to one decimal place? 16.1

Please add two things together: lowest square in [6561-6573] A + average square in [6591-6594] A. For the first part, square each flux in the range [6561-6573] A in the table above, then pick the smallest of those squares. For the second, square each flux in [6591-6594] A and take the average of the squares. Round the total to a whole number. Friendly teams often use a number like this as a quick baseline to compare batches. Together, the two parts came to 828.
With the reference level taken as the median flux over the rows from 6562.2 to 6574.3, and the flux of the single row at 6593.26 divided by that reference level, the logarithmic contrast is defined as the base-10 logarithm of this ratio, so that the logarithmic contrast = 0.13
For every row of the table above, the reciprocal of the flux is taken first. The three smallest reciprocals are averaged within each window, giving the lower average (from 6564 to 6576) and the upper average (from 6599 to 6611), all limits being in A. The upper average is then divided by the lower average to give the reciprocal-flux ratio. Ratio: 0.91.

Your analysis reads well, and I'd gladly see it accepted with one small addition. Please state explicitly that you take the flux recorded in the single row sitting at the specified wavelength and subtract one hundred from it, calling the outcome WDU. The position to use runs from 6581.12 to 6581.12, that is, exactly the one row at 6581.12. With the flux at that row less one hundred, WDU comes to -75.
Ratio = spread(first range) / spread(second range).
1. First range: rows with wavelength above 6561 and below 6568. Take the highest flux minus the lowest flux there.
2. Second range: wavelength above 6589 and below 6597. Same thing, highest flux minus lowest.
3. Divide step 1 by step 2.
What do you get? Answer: 1.0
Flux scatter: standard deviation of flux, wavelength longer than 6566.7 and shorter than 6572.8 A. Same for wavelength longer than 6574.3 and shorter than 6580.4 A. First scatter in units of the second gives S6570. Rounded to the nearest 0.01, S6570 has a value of 0.81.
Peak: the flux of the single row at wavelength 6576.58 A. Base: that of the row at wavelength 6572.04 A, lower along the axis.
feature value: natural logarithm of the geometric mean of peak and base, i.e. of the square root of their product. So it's 3.00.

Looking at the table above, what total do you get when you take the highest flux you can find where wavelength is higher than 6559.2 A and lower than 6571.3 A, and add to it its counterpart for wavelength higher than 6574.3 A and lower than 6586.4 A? 51.6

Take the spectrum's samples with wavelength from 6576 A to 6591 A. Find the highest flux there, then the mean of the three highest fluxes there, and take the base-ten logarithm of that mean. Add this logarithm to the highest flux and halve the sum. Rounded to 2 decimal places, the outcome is 14.70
